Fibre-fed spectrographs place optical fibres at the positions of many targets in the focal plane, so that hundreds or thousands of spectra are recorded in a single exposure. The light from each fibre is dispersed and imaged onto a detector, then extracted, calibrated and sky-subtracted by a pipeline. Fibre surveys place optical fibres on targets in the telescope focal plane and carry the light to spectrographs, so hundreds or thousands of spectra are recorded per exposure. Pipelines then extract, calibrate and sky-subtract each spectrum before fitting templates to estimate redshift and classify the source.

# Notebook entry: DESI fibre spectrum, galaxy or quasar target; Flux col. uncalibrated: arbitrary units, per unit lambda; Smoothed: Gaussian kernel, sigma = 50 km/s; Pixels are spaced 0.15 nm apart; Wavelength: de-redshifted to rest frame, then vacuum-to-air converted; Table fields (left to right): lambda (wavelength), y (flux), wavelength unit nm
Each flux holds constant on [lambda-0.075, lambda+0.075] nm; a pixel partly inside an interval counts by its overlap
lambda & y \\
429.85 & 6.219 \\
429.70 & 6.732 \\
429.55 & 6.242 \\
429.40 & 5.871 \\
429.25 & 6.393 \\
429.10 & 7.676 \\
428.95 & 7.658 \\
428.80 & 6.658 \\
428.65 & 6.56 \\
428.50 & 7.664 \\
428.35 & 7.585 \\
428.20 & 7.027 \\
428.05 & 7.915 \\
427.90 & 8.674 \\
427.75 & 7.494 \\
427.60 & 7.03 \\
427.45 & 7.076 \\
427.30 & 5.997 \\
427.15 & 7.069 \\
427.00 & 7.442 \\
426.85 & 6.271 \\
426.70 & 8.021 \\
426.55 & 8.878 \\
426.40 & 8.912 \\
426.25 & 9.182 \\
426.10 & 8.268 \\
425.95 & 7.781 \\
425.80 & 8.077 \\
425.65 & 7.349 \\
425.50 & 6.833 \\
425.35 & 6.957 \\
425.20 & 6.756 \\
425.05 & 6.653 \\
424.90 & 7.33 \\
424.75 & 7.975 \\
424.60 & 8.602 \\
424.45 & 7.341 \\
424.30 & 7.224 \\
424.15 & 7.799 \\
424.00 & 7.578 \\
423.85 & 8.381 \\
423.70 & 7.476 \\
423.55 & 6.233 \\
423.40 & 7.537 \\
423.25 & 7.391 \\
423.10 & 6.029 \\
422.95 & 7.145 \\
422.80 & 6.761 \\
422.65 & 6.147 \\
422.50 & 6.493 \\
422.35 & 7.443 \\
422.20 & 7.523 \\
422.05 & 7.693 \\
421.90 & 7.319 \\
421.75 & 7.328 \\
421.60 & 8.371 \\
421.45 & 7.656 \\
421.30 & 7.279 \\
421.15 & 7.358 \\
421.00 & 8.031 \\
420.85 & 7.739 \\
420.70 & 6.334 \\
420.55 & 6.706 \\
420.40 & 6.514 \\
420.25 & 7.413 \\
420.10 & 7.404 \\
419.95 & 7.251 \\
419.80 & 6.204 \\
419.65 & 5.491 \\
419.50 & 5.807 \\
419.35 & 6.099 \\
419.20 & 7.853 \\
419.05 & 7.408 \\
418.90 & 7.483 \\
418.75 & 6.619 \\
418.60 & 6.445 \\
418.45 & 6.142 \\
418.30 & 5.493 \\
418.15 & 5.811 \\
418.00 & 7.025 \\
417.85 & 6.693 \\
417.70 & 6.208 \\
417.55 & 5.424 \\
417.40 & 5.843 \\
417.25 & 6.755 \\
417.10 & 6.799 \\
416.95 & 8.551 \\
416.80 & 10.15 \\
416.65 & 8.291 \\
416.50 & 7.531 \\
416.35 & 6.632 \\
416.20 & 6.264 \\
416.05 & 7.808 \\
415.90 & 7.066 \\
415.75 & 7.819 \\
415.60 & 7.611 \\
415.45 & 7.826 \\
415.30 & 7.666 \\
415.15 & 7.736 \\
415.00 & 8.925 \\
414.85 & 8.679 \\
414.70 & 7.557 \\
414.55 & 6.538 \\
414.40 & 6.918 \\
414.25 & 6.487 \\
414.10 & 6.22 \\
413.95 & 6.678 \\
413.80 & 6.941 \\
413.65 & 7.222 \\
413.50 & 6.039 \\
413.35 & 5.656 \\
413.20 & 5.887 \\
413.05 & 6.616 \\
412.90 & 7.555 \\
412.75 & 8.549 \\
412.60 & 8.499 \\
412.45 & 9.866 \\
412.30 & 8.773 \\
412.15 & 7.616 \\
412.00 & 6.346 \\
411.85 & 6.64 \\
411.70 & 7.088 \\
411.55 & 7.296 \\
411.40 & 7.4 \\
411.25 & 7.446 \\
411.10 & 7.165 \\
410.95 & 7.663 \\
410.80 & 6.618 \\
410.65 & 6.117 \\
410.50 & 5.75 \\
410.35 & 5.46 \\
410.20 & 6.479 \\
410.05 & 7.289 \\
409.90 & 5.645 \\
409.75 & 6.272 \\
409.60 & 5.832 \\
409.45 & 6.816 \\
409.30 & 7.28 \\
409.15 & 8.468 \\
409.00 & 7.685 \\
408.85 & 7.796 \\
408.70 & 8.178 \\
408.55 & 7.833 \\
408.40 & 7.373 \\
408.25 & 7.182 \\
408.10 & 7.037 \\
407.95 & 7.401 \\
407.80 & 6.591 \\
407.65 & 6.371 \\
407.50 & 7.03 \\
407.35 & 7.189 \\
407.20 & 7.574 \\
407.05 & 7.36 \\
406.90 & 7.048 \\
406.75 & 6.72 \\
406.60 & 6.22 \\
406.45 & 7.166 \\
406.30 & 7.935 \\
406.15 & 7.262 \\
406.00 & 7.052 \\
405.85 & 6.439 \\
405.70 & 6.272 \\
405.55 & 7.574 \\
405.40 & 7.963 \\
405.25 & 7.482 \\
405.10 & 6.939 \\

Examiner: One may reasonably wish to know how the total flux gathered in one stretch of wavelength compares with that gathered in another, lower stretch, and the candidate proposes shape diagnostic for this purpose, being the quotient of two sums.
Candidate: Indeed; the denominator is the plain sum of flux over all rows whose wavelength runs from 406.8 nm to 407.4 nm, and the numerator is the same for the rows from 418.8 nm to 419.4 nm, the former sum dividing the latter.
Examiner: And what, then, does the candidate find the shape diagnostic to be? 0.99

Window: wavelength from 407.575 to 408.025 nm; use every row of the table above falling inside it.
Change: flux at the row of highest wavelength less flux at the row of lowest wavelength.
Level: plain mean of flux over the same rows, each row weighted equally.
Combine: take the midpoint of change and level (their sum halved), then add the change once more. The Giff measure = 4.9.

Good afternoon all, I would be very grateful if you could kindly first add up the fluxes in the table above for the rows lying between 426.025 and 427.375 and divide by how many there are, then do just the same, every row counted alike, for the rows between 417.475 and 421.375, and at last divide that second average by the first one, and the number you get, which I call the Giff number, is 0.86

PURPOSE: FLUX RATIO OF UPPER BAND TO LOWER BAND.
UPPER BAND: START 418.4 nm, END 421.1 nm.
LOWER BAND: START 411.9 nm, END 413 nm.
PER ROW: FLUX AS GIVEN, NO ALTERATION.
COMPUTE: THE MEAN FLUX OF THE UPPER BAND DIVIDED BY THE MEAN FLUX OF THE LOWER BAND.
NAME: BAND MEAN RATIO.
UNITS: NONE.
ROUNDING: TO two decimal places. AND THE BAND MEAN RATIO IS 0.84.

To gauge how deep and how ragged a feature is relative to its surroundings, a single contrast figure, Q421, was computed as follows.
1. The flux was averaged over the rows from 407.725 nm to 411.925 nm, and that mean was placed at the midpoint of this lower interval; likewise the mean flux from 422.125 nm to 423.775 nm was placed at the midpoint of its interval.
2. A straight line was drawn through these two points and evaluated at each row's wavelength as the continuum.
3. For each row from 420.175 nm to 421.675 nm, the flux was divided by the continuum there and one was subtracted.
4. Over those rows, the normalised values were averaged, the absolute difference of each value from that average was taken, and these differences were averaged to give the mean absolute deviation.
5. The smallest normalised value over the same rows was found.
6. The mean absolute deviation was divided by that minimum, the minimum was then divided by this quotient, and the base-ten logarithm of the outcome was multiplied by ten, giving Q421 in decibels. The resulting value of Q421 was -10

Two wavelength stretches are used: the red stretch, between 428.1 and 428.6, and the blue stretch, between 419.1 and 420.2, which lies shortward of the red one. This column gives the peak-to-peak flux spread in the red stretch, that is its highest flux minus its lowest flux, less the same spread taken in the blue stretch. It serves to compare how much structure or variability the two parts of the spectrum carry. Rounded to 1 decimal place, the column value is -1.7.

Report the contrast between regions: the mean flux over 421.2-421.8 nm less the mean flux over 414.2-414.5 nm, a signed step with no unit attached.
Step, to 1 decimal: 1.0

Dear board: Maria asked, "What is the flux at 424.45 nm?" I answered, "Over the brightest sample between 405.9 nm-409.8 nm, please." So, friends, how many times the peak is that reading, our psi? 0.87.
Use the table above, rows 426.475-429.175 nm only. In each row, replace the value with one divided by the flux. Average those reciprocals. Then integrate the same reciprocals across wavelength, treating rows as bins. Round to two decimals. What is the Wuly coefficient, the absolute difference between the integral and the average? 0.23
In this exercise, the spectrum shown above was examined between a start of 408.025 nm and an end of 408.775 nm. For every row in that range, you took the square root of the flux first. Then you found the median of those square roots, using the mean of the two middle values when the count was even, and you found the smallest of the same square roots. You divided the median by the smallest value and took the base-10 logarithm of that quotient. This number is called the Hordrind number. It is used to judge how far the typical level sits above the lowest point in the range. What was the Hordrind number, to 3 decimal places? 0.010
